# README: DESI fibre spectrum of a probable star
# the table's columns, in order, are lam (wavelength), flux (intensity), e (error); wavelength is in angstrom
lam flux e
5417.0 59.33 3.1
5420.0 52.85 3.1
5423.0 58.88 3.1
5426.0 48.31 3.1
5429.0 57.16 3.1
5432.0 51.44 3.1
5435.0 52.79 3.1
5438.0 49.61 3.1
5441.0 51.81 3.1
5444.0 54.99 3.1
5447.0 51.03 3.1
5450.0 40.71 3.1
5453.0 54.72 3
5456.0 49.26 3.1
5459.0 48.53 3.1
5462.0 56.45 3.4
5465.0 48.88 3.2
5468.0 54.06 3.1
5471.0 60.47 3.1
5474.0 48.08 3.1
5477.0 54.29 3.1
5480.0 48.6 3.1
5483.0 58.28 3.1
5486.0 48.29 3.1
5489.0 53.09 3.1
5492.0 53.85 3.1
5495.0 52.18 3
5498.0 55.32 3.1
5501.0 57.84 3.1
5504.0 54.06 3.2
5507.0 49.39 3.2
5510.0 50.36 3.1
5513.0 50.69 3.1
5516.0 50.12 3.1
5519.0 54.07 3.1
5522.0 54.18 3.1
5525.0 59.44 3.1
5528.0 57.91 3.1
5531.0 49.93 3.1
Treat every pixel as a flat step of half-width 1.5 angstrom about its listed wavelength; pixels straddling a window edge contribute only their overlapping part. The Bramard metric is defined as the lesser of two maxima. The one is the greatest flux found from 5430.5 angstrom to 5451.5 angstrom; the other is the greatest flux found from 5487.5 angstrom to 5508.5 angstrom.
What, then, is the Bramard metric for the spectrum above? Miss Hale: 55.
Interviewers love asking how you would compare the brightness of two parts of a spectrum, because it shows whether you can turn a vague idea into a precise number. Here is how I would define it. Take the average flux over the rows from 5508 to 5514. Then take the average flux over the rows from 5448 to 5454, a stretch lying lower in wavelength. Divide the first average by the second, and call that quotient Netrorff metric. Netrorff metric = 1.06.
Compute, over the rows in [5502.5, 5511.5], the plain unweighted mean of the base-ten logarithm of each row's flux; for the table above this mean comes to 1.71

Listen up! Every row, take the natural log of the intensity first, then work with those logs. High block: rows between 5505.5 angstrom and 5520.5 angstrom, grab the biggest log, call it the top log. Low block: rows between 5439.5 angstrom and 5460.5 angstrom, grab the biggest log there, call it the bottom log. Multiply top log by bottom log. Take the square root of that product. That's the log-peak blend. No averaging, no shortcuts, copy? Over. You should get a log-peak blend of 4.00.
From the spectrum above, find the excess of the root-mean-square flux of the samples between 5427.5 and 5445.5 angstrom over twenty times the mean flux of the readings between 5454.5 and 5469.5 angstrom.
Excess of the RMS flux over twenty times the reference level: -976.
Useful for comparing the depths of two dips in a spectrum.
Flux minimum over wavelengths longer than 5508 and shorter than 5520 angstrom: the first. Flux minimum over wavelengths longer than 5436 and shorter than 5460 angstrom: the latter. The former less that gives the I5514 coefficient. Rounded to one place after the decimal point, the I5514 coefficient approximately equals 9.4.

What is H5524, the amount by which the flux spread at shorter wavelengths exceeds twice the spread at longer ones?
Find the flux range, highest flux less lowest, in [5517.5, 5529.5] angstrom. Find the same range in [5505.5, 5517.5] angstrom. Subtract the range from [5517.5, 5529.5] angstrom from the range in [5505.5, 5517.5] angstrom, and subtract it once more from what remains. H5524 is -9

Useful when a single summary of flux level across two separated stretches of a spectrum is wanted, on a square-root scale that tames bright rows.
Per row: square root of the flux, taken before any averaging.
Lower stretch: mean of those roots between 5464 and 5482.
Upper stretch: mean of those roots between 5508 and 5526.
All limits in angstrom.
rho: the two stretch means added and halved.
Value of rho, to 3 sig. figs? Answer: 7.26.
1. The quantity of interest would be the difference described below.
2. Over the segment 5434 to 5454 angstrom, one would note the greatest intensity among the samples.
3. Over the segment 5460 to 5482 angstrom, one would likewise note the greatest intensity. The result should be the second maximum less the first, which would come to 5.5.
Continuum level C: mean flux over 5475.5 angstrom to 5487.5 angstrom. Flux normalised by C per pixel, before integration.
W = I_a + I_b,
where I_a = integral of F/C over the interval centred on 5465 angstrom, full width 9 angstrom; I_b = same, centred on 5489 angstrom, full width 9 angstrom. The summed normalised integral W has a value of 18.02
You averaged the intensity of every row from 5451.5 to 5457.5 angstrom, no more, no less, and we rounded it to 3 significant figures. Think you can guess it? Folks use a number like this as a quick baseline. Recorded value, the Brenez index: 52.0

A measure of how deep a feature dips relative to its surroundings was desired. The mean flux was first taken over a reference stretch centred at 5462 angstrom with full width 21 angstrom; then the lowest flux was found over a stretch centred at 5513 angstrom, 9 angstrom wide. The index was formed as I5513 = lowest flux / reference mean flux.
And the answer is 0.942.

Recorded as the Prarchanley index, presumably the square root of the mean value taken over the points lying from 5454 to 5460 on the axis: 7.0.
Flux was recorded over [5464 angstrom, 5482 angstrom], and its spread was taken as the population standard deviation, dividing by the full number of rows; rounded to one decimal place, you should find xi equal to 4.4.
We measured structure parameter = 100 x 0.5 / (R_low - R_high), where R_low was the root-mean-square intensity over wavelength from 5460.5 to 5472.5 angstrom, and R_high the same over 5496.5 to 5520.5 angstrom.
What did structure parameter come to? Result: 22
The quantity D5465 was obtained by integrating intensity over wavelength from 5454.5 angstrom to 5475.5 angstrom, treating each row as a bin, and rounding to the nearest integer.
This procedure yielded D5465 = 1097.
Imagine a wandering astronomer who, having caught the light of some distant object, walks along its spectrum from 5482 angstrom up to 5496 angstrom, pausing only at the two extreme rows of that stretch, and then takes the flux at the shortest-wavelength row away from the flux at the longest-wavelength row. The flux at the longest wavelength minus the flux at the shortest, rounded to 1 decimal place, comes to -6.1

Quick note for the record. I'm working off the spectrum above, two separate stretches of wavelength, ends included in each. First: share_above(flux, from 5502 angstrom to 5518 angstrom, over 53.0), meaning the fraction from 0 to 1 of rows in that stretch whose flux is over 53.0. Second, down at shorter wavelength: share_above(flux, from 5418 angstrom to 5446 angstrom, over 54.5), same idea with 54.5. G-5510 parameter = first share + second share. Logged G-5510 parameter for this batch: 0.53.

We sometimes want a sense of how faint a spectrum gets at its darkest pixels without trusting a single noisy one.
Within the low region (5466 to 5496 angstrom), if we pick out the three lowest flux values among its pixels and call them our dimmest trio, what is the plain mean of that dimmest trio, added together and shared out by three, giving 48.3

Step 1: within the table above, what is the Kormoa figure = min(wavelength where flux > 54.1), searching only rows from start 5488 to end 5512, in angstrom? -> 5498.0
